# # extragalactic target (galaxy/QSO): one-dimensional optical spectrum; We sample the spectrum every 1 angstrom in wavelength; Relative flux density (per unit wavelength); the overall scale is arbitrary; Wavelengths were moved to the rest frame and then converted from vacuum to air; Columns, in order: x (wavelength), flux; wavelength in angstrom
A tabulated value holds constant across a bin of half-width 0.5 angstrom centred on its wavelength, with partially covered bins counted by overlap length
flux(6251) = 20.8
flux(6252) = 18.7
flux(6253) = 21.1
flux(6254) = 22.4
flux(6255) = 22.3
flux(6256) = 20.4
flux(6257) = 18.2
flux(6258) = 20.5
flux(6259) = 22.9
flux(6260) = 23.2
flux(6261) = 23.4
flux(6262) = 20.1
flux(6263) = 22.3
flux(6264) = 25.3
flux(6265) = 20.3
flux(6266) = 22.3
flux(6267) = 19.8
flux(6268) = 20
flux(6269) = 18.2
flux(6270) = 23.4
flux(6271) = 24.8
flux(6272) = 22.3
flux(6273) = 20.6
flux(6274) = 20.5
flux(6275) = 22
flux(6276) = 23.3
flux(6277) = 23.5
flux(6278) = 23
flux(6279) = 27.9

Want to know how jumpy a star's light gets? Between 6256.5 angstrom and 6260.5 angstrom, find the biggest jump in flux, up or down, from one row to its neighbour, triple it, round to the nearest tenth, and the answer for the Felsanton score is 7.2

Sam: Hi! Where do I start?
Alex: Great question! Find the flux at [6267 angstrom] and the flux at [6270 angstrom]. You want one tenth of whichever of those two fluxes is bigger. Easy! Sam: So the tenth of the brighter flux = 2.34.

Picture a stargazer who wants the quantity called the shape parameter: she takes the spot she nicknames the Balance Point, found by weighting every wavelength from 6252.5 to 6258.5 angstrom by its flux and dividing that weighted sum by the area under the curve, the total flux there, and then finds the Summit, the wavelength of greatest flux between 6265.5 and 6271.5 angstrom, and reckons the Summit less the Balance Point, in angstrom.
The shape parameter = 15.6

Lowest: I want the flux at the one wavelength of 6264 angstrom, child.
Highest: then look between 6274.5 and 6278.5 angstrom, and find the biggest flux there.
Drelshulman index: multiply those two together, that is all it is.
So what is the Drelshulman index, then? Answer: 595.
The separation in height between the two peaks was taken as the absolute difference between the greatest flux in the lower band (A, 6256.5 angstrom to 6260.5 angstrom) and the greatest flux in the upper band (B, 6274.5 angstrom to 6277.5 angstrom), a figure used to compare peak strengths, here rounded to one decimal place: 0.3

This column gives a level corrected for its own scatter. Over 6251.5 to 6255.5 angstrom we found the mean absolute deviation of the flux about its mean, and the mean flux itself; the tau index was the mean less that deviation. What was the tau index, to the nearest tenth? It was 19.9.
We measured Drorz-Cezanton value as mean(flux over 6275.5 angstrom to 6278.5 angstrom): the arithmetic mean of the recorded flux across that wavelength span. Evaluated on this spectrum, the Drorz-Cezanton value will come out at 23.3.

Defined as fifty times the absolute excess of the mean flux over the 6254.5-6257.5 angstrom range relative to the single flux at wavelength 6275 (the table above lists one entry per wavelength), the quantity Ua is 85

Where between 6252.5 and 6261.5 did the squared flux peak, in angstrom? 6261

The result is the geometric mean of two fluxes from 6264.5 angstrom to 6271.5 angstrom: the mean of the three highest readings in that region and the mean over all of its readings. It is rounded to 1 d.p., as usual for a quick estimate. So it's 22.4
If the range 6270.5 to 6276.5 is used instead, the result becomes 22.9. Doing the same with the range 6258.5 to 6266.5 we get 23.2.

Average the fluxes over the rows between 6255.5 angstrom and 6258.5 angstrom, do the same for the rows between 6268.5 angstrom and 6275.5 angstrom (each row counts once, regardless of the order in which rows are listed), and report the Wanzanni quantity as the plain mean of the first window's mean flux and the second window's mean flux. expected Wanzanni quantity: 20.7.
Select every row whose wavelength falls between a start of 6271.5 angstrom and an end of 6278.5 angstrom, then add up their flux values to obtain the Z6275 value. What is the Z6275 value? 155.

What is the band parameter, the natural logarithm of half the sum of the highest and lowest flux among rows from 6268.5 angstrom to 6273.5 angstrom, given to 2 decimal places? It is 3.07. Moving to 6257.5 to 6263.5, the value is 3.08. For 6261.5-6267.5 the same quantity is 3.12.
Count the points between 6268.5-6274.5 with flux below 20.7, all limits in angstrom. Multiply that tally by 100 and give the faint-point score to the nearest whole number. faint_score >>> 300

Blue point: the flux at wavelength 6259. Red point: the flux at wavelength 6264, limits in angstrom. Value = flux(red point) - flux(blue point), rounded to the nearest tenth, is 2.4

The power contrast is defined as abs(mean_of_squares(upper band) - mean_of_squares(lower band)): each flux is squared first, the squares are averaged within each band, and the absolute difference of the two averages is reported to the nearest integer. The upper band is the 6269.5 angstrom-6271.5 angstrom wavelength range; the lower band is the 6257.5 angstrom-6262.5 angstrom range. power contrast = 94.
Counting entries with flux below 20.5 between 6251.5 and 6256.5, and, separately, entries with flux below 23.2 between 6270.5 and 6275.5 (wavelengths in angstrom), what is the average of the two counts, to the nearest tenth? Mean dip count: 3.0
